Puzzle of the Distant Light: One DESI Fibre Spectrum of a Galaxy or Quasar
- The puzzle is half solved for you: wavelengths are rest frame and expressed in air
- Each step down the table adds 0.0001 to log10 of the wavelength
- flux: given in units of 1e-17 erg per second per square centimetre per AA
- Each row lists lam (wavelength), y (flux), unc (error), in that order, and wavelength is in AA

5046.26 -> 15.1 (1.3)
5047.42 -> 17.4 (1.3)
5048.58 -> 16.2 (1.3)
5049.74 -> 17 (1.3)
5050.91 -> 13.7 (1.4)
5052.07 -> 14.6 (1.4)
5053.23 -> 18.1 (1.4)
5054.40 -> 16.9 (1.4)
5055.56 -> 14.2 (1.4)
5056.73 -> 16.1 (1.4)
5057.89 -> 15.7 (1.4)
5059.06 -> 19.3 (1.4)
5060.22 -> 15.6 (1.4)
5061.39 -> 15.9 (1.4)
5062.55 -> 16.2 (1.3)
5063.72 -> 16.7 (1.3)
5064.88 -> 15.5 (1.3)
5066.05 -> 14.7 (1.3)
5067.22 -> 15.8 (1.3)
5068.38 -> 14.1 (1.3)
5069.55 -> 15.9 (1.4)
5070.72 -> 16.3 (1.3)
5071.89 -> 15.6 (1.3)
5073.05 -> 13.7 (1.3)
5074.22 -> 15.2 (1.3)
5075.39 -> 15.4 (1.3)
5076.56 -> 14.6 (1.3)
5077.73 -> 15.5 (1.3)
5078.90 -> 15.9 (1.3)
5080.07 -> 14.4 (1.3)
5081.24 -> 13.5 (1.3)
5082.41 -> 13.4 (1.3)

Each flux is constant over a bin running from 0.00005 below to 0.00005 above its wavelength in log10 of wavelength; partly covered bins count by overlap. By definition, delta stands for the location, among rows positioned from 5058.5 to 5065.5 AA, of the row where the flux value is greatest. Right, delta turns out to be 5059.06 AA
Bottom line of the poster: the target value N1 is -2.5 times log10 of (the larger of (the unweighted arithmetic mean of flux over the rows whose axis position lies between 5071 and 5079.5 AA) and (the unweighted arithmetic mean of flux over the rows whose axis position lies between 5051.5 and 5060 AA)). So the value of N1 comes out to -3.038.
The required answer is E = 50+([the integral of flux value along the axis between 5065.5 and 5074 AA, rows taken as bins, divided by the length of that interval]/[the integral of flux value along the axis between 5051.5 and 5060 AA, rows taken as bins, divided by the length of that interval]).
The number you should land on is 50.9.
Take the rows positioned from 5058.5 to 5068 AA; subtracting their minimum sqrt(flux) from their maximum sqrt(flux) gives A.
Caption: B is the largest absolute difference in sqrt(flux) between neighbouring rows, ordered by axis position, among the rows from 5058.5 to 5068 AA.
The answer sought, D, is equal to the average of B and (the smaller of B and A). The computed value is 0.443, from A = 0.56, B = 0.443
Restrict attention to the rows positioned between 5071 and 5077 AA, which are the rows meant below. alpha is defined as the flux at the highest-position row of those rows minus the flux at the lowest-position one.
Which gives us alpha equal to -1.0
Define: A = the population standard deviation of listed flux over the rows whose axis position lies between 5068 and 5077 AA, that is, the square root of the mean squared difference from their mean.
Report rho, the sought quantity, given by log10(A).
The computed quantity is -0.08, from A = 0.8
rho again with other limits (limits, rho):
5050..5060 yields 0.26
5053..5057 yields 0.15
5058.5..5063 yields 0.17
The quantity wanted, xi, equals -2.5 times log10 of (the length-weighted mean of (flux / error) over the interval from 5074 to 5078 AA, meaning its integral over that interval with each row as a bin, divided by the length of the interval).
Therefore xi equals -2.66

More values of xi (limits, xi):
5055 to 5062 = -2.65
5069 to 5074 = -2.66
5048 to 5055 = -2.68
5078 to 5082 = -2.63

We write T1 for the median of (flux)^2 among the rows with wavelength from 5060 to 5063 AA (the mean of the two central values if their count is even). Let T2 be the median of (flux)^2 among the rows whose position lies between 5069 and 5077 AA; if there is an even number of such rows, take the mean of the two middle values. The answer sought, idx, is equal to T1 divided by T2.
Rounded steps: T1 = 253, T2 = 237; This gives 1.07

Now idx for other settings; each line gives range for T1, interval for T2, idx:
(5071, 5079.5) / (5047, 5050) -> 0.82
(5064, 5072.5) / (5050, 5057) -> 1.03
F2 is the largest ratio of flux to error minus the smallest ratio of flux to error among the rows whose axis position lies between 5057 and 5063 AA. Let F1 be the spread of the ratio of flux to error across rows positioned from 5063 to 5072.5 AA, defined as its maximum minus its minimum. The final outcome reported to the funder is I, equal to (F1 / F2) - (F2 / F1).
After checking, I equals -0.6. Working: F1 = 2.0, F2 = 2.6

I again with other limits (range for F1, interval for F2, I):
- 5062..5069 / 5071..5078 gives 0.6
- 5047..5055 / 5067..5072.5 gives 1.7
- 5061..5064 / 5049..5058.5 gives -1.8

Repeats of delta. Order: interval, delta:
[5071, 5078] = 5071.89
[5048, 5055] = 5053.23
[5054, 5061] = 5059.06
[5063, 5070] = 5063.72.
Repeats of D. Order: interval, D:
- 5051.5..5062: 0.443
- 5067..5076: 0.248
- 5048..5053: 0.422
